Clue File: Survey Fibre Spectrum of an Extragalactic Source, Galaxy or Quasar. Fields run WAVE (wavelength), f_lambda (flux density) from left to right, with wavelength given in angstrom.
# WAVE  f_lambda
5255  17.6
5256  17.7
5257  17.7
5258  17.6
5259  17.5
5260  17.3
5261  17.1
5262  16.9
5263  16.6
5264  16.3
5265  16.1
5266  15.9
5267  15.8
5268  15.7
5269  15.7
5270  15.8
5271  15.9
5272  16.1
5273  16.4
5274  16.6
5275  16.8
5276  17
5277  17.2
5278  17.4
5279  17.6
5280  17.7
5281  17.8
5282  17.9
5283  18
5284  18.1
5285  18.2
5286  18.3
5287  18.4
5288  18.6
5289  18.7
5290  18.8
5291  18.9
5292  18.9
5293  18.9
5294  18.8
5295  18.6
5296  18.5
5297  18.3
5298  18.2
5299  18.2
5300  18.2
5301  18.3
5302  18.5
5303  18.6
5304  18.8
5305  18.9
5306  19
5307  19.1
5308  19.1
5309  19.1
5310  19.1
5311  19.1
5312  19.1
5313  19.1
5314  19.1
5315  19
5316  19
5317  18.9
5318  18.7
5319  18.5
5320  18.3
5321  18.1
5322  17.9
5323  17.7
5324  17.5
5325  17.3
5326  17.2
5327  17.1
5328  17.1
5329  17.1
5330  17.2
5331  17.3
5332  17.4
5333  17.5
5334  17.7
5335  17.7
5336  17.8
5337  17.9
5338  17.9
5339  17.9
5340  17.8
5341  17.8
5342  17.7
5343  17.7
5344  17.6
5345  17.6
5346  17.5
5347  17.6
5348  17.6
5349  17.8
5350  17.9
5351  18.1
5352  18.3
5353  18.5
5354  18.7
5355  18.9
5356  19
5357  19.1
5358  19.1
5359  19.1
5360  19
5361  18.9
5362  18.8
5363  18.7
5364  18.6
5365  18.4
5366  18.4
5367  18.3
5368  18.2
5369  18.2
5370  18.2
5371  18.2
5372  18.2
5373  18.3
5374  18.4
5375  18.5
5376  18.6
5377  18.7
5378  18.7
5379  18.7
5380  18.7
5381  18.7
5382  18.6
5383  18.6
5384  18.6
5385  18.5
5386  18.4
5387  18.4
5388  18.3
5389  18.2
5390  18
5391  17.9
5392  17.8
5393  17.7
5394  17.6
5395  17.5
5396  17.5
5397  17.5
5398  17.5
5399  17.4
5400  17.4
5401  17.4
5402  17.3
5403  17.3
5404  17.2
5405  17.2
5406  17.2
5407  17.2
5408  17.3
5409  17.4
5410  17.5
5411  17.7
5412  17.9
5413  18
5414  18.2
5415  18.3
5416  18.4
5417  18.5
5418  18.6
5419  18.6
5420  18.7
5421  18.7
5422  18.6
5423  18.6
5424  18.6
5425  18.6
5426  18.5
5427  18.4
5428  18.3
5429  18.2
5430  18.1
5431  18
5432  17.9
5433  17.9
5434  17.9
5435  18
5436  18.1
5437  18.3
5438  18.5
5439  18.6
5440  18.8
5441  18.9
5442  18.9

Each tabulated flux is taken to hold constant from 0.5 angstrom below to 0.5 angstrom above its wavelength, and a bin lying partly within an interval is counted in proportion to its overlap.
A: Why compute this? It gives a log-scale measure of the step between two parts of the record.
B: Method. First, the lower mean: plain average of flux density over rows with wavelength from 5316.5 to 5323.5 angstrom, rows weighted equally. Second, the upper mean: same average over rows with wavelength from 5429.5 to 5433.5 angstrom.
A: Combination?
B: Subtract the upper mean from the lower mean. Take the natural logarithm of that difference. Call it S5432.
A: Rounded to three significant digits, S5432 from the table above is -1.12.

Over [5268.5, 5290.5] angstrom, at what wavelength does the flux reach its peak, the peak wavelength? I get 5290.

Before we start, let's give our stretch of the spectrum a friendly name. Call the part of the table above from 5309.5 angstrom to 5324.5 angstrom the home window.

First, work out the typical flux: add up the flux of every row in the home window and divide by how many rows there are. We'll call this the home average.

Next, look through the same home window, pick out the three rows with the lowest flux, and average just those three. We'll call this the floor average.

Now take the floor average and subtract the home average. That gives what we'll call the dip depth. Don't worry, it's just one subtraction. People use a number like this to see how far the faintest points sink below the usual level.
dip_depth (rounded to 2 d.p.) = -0.91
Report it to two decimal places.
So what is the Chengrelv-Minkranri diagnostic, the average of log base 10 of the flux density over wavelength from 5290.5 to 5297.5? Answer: 1.27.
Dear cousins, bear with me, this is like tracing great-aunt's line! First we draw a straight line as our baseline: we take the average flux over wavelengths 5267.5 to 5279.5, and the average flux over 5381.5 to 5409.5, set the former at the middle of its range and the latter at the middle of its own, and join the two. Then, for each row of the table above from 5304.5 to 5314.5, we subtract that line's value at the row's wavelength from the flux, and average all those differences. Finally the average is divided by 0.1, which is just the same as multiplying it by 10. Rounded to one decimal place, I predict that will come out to 21.9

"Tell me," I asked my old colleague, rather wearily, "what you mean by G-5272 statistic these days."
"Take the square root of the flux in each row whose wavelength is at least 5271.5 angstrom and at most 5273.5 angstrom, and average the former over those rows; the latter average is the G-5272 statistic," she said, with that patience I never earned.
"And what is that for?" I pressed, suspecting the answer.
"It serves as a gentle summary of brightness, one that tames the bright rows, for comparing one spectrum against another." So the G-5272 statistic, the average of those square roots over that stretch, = 4.03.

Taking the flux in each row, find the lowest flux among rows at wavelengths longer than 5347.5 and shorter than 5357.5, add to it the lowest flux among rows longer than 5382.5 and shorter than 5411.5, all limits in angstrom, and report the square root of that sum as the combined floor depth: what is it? 5.90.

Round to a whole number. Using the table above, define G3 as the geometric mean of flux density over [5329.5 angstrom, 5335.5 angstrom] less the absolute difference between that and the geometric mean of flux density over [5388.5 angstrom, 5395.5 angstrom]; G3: 17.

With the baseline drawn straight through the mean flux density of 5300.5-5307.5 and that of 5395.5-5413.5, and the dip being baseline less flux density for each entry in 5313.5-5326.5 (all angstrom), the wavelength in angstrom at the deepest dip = 5326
